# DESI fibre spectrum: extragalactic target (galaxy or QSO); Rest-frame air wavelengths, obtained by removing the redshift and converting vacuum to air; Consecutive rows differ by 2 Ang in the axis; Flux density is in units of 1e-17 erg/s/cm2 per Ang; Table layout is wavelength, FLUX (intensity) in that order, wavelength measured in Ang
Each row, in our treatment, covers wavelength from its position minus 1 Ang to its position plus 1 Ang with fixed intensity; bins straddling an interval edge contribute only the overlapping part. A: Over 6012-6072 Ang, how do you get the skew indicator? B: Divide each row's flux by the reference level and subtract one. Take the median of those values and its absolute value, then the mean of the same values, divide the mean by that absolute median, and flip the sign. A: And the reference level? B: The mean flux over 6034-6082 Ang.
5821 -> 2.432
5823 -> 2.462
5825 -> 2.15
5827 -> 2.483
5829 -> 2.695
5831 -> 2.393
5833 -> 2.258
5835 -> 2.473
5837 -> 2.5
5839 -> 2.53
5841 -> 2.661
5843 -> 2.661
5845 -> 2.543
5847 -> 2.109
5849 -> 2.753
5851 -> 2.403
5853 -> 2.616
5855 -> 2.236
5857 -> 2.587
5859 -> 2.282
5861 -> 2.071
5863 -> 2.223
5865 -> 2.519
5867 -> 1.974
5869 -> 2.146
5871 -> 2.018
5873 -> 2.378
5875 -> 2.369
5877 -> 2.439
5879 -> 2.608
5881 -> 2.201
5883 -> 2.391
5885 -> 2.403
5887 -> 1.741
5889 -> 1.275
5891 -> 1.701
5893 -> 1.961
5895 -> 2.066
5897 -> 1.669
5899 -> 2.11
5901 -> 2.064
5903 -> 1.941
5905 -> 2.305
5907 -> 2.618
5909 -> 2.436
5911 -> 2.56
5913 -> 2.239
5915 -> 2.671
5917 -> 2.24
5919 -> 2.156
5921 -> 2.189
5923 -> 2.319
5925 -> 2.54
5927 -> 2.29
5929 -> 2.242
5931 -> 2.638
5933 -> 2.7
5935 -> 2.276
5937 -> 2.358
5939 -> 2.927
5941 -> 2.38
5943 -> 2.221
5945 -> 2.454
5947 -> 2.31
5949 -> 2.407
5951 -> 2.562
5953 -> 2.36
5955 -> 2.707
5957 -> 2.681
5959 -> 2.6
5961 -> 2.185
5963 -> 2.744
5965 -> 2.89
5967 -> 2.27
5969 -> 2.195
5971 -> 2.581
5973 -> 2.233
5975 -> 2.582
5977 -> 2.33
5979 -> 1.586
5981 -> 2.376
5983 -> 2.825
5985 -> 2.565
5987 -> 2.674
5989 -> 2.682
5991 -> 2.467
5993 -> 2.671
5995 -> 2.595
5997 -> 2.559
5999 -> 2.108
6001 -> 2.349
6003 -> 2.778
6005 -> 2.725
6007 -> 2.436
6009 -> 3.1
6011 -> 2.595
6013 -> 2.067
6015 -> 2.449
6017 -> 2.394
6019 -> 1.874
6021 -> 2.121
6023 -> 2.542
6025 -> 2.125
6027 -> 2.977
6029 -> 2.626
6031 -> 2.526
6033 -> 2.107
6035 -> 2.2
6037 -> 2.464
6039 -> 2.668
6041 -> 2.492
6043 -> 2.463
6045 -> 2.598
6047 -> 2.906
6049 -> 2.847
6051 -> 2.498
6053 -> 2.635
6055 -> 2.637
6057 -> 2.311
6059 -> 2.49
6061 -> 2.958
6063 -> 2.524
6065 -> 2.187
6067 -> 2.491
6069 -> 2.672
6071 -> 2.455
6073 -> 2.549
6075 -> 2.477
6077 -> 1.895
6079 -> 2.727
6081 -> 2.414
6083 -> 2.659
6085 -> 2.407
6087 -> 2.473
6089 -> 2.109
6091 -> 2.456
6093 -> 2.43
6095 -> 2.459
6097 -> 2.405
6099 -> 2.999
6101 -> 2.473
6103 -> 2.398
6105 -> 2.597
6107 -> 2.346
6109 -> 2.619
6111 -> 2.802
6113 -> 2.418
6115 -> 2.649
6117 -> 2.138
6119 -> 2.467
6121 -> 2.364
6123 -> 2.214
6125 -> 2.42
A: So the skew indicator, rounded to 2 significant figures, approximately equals 1.5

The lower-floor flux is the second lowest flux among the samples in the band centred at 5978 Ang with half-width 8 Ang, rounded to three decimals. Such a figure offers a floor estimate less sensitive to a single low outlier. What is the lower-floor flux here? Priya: 2.233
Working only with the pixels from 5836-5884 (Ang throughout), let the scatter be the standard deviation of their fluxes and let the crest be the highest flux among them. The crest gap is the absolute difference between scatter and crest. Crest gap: 2.53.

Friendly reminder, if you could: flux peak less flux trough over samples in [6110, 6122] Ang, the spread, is 0.66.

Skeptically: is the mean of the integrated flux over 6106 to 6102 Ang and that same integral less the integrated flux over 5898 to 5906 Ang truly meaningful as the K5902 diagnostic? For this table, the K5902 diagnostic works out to 1.6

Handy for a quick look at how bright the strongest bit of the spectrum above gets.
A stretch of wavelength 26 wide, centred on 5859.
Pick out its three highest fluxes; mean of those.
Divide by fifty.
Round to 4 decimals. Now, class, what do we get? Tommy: 0.0530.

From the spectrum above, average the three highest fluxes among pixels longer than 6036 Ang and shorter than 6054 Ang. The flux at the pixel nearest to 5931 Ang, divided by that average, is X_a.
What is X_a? 0.94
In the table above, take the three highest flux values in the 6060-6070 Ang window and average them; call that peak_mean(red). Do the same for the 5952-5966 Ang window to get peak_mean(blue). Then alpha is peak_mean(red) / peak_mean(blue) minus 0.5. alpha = 0.48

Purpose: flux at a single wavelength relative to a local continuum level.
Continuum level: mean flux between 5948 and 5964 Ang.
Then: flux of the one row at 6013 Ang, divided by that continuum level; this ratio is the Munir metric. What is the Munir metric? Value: 0.82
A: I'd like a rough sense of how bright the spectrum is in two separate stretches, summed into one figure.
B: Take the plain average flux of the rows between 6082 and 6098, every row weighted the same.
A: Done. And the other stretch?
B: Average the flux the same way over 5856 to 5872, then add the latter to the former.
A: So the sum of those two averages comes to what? 4.65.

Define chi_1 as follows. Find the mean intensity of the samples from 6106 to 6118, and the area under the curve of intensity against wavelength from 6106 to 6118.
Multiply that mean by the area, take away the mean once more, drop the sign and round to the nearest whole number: 72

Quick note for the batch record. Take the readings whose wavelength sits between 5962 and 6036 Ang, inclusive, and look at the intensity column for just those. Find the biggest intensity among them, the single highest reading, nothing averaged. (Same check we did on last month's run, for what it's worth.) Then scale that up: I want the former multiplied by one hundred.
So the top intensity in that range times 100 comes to 310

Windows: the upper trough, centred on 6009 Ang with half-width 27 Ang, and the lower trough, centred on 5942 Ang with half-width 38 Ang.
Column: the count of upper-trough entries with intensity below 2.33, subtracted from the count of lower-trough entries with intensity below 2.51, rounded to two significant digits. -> 16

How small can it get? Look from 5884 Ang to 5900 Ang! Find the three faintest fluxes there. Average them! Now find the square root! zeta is 1.24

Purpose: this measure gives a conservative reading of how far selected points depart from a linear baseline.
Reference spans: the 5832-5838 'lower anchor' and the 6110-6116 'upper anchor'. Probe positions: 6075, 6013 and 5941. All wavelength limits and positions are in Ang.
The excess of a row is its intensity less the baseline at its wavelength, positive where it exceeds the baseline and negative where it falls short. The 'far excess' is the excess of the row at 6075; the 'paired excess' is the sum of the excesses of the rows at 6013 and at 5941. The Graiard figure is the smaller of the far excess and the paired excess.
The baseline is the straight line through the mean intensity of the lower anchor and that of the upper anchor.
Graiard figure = -0.59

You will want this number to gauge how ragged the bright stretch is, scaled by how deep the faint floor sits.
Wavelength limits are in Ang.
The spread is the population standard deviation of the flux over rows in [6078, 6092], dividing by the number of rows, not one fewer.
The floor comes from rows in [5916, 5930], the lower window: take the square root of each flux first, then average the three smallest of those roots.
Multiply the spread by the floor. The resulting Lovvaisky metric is 0.27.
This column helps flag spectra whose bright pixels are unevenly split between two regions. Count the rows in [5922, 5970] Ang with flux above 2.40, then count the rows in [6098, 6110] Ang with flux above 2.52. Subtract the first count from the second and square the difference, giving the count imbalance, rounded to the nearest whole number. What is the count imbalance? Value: 81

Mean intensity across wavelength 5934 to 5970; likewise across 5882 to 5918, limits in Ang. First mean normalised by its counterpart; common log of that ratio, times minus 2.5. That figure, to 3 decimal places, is -0.161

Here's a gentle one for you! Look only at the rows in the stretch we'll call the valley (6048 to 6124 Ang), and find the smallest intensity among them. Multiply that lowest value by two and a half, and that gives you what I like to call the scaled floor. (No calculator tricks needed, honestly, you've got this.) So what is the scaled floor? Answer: 4.7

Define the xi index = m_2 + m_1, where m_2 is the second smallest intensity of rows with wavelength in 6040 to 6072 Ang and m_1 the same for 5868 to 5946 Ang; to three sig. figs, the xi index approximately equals 3.98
